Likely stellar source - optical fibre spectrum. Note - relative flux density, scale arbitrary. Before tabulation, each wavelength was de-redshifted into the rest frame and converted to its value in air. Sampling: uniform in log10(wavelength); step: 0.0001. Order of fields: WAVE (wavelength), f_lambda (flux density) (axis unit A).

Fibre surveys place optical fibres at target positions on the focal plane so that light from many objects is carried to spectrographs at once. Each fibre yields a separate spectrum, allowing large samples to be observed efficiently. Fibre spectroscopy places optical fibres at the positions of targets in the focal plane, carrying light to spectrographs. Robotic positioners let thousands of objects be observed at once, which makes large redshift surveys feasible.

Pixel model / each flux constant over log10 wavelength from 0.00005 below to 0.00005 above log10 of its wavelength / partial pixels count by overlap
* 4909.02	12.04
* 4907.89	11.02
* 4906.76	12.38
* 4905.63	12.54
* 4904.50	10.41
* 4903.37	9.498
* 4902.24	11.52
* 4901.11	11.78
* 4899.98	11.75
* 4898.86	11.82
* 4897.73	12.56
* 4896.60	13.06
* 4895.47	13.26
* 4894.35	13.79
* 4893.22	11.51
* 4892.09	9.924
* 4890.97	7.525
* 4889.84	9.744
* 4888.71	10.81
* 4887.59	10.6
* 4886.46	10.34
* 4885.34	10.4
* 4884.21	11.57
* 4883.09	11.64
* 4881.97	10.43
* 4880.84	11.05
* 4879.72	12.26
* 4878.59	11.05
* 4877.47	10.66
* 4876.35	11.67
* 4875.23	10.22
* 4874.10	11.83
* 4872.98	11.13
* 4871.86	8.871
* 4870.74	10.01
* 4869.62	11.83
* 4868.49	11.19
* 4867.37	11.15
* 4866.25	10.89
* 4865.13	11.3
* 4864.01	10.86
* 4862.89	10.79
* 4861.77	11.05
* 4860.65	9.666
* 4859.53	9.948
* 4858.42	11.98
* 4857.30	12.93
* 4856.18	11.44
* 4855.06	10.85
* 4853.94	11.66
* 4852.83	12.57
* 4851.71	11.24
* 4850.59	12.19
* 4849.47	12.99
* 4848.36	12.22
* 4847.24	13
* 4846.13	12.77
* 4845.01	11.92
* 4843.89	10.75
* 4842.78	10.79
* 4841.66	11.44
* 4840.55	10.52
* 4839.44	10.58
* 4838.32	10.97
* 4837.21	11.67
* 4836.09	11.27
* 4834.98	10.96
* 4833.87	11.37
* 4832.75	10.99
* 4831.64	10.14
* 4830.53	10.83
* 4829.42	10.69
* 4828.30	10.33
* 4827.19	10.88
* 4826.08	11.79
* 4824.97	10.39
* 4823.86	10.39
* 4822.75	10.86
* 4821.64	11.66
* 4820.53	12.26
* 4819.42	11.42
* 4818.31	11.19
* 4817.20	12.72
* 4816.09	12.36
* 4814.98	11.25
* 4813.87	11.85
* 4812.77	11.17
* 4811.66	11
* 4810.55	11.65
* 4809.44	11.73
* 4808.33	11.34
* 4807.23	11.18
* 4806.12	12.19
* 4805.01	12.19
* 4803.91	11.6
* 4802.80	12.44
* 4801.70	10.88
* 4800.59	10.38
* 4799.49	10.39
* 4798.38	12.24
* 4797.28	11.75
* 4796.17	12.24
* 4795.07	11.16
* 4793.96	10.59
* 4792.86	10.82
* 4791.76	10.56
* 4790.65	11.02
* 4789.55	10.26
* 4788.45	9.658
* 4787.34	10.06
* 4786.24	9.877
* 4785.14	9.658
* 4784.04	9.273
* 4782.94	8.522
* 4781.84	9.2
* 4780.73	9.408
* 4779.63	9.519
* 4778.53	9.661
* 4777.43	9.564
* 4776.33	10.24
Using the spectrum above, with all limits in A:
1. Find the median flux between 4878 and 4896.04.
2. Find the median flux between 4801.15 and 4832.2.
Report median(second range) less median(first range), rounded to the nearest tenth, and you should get 0.4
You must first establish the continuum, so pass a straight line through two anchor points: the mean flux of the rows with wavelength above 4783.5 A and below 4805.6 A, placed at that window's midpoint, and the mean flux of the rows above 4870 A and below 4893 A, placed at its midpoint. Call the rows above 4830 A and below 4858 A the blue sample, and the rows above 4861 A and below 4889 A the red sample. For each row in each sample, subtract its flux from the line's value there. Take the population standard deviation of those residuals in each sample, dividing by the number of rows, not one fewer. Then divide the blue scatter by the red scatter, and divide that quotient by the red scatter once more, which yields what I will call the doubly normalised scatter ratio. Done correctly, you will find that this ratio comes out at 1.8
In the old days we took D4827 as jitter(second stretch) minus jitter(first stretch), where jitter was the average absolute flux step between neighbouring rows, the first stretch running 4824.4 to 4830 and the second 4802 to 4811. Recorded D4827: -0.37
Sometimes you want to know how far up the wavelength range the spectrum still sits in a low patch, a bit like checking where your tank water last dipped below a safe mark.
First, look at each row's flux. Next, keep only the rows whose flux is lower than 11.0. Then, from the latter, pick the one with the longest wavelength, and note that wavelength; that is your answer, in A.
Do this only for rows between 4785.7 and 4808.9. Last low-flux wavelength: 4801.70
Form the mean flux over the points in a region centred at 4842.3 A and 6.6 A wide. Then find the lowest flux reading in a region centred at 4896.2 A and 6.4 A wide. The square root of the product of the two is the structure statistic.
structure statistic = 11.3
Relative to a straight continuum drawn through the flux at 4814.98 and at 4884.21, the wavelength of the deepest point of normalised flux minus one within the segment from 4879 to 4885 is 4881.97 A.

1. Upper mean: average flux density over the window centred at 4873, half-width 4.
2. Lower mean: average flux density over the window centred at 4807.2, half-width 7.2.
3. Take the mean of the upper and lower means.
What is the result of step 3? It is 11.2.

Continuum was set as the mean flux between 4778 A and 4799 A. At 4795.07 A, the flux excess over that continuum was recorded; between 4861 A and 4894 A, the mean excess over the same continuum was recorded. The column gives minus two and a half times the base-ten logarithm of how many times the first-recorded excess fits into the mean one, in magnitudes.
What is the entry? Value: 0.6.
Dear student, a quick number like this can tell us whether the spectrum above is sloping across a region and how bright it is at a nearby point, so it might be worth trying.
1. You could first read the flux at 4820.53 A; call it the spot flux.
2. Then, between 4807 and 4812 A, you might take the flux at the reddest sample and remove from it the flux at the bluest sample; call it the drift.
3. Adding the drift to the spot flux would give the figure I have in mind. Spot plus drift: 12.1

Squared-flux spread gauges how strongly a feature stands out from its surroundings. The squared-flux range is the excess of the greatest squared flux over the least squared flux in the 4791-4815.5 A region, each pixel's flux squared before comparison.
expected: 47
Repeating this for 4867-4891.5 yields 94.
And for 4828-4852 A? 66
